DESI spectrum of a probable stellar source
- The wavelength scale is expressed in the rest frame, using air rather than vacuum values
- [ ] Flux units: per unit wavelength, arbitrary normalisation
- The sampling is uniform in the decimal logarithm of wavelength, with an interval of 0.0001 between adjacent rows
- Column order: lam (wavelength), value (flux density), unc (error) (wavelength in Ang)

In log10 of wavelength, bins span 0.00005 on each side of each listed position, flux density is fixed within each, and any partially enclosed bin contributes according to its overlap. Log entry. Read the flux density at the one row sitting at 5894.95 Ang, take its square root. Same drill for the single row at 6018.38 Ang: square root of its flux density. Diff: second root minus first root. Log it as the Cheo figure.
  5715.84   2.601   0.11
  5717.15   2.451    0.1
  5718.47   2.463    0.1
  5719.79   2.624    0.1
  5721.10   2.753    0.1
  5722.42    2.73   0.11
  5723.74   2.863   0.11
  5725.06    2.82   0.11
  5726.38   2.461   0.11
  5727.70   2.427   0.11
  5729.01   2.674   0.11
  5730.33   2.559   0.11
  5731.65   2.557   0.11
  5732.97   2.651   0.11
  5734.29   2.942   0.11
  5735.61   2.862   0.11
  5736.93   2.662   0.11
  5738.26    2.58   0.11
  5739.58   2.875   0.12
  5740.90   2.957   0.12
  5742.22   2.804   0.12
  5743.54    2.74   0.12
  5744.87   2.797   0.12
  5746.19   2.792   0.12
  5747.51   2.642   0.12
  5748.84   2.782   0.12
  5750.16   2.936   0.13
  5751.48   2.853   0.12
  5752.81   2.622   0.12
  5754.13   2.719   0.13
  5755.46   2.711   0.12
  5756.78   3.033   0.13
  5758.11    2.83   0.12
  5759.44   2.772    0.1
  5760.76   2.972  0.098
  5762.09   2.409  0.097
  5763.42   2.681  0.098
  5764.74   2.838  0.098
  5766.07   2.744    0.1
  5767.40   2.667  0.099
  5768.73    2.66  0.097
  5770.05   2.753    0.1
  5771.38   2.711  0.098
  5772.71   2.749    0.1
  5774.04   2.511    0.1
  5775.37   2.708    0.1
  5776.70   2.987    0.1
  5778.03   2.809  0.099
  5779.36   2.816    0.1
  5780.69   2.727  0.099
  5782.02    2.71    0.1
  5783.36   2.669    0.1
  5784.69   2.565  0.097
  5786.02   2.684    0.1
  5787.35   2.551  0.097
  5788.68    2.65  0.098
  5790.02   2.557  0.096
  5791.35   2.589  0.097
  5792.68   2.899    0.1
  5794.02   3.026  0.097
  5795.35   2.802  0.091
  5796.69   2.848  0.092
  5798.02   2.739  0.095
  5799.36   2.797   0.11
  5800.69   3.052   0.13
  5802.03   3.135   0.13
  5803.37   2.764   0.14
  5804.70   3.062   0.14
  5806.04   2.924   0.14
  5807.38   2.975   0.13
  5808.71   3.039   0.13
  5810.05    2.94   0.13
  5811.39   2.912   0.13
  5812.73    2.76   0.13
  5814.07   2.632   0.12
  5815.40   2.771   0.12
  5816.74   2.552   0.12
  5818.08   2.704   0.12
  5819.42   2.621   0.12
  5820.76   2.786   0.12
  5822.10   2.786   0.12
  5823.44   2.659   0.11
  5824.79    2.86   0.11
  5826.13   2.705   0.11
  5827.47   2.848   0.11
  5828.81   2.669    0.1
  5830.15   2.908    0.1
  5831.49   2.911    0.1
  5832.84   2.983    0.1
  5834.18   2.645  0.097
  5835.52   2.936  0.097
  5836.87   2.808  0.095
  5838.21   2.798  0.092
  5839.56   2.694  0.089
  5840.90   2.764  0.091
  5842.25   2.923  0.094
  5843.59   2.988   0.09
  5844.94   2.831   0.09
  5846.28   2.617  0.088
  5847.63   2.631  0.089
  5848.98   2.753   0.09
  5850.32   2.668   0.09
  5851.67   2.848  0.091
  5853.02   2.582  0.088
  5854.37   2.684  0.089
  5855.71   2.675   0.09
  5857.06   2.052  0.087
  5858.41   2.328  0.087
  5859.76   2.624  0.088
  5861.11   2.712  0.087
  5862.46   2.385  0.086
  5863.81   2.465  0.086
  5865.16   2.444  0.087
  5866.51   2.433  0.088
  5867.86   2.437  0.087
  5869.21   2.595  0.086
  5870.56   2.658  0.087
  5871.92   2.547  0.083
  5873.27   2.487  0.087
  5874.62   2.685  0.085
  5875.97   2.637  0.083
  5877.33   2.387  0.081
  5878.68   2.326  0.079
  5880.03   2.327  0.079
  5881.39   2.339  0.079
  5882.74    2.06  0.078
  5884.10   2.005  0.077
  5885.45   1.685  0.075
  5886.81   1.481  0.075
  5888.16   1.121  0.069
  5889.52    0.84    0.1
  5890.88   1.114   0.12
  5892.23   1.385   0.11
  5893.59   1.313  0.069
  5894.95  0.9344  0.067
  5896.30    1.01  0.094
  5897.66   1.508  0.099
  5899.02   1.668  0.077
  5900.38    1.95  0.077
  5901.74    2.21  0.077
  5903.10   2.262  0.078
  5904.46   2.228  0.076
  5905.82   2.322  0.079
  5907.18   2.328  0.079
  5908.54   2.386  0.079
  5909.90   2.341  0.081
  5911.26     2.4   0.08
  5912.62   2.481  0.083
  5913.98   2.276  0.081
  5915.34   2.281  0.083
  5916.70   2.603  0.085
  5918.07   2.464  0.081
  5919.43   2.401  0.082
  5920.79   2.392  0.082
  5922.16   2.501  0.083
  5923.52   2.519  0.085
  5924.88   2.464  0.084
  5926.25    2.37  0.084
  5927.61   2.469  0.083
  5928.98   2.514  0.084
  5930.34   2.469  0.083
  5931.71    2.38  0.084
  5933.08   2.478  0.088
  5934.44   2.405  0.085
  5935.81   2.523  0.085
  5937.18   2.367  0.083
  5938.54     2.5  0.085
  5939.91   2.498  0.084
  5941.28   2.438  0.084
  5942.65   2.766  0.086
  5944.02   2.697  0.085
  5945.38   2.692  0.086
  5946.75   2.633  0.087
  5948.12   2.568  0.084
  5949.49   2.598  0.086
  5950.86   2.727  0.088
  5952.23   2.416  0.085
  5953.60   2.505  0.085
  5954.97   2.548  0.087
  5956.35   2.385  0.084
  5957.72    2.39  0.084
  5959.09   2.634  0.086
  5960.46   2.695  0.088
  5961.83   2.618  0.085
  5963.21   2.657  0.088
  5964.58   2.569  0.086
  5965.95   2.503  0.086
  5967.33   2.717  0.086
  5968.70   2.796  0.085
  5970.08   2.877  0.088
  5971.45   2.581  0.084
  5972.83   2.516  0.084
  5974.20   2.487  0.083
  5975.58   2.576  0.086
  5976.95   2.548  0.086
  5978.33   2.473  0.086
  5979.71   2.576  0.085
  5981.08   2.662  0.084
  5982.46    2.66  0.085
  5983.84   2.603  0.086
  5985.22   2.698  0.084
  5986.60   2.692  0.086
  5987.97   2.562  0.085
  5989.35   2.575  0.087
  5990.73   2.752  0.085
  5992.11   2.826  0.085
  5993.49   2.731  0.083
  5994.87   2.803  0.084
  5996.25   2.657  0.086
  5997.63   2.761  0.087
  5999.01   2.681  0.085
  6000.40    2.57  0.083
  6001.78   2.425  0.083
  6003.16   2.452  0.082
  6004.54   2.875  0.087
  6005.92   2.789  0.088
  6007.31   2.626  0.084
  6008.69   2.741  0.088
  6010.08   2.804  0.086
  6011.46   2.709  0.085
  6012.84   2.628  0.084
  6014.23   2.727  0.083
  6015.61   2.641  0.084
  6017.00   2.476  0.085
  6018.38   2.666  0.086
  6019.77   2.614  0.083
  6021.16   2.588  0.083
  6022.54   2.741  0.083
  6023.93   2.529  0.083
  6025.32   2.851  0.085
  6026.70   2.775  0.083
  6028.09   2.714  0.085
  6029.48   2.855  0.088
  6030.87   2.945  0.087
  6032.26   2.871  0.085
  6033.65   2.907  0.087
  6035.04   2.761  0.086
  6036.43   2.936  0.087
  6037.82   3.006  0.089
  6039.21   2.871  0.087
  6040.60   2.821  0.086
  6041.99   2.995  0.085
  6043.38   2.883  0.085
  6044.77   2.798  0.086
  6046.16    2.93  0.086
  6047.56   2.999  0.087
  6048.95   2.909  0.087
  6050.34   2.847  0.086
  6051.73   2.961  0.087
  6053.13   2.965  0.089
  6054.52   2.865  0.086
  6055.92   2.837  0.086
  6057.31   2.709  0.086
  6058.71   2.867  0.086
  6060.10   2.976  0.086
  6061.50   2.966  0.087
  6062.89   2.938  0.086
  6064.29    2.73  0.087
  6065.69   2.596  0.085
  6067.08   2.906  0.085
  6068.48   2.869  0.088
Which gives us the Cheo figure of 0.67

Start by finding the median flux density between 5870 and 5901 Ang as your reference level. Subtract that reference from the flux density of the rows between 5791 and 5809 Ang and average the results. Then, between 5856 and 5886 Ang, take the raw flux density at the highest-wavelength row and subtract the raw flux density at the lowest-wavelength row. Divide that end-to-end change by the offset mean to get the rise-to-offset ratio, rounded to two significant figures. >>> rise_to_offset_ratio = -0.38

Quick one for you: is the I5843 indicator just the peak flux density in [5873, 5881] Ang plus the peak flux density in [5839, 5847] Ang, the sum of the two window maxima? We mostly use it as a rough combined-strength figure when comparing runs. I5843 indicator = 5.67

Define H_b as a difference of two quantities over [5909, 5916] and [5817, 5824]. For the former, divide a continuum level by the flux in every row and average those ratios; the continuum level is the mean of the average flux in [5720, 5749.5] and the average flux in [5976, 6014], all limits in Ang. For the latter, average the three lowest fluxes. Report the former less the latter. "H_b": -1.52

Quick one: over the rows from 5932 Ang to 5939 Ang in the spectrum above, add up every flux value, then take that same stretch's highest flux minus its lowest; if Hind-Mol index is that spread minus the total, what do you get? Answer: -12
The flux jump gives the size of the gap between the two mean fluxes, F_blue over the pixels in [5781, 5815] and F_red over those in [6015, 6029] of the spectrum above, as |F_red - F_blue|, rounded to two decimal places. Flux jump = 0.15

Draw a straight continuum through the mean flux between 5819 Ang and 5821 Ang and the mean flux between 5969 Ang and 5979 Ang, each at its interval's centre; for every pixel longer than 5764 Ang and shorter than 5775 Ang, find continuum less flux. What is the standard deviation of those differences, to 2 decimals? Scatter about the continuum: 0.09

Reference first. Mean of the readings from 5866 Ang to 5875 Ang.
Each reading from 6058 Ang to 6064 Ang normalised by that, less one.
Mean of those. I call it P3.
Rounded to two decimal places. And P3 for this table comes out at 0.15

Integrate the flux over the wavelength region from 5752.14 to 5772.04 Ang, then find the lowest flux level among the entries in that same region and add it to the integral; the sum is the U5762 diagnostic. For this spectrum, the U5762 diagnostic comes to 57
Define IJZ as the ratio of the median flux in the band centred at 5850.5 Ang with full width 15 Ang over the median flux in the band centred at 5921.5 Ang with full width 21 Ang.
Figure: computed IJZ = 1.09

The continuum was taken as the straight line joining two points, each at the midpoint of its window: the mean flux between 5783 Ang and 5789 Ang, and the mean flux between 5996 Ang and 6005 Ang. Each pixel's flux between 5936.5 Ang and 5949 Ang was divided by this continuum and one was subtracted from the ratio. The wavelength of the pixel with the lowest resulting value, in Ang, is 5937.18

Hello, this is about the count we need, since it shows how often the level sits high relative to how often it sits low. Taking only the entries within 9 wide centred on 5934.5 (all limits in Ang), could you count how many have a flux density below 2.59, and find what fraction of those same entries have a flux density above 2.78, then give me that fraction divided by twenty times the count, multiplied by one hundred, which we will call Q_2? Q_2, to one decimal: 0.0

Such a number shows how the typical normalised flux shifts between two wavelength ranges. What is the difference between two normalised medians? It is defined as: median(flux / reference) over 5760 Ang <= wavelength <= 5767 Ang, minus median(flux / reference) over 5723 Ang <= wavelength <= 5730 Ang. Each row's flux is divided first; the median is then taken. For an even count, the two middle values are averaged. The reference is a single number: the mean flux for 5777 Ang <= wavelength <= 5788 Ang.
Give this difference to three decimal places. 0.026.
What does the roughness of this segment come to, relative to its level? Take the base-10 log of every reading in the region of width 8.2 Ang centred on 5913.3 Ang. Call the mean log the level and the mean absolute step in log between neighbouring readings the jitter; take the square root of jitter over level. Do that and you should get 0.253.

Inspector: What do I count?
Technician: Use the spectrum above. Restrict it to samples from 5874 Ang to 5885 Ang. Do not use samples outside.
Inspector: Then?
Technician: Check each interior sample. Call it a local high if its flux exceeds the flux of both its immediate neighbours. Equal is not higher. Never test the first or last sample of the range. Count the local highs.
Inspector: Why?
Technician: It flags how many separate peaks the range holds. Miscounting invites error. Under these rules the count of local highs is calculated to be 1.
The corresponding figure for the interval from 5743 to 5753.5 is 2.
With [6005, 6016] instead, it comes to 2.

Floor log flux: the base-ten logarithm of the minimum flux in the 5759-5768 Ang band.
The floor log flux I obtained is 0.382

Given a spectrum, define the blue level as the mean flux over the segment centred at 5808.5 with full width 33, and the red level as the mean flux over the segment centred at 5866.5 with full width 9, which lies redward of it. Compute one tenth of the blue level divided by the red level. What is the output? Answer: 0.114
